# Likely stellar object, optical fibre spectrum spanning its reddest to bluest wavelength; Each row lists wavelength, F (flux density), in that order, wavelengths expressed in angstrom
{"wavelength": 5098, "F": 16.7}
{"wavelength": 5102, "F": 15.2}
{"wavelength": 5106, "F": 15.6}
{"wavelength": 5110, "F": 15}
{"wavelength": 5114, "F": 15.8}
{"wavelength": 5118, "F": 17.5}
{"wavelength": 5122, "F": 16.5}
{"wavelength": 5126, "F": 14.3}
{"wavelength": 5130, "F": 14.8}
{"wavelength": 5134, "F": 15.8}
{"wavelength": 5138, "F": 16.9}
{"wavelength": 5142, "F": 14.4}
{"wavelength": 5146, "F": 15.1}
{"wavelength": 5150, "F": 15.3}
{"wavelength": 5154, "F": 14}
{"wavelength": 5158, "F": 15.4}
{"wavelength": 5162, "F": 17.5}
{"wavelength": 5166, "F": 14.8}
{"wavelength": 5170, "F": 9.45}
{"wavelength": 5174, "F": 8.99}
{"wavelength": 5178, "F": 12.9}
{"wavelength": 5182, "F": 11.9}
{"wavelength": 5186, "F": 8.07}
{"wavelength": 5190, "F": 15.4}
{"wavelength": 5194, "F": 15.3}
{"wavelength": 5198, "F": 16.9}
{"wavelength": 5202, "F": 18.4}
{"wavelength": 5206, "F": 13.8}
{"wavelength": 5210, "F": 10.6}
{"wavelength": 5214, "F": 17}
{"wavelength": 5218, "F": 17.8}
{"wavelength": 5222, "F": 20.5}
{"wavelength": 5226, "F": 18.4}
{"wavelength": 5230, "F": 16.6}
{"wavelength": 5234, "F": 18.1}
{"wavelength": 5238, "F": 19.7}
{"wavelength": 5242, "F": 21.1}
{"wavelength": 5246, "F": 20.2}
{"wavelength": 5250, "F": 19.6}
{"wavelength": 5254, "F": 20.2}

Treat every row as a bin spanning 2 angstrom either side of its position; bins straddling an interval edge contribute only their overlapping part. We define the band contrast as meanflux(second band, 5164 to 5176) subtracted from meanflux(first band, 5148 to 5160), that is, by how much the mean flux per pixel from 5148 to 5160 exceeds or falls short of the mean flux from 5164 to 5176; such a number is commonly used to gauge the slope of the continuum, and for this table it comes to 4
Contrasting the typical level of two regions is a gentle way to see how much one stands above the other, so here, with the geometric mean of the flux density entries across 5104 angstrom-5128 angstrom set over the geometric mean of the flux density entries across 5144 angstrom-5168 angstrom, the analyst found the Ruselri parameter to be 1.03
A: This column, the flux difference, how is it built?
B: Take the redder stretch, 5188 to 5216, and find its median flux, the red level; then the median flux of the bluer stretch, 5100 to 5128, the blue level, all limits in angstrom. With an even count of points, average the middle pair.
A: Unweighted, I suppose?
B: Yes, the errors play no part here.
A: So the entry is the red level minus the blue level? 0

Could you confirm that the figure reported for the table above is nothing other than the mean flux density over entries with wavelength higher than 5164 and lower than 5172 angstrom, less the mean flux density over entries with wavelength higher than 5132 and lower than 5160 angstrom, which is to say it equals -3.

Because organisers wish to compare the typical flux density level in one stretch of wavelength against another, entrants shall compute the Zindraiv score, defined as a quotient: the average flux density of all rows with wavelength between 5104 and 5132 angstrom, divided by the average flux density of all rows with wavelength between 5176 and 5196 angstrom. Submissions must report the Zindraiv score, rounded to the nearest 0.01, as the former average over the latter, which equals 1.23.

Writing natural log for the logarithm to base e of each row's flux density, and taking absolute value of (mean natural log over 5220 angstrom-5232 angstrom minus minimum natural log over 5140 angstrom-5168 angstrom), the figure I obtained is 0.28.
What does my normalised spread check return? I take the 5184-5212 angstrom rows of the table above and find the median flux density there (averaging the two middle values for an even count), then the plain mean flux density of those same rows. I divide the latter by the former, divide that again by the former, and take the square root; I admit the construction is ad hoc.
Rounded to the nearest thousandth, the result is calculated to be 0.245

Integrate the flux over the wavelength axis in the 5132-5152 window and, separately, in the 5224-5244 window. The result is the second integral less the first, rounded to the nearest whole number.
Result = 66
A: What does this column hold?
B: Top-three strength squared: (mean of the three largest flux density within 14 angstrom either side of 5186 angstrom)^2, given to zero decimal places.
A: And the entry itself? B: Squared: 252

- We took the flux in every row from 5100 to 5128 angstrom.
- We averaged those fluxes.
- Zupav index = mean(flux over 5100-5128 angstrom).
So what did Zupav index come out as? 15.7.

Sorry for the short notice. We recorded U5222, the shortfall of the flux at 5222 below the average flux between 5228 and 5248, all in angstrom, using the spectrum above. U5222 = -1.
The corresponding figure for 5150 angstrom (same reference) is 4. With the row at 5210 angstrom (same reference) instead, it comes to 9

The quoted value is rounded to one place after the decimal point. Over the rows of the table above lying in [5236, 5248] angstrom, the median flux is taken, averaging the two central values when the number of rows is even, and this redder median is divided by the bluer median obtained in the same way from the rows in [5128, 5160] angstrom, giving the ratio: 1.3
